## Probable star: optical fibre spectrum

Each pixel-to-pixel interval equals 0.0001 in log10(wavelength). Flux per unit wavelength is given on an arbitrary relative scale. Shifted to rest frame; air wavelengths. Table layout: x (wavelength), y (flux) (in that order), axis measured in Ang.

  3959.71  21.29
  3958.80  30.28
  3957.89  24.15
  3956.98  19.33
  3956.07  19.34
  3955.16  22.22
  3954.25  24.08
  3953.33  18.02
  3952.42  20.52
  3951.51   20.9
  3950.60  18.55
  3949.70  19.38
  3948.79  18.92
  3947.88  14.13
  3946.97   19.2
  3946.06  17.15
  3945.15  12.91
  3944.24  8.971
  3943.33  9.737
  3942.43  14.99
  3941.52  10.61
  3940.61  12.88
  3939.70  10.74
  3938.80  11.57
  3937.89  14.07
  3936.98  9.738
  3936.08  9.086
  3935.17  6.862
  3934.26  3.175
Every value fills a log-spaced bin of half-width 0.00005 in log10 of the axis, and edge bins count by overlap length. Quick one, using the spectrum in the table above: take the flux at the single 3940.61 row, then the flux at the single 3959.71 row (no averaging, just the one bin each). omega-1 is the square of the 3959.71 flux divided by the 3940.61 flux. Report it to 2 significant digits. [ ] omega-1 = 35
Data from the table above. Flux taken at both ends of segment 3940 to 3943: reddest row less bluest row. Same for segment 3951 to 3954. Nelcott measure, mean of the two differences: -0.4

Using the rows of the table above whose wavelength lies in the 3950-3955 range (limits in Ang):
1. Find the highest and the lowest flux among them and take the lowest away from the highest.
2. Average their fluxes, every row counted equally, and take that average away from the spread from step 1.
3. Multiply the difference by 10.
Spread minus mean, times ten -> -144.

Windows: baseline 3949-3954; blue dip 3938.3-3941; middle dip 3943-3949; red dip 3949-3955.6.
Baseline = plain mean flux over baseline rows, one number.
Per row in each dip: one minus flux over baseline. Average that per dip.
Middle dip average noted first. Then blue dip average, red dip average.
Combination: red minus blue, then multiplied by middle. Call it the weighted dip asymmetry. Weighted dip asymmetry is -0.12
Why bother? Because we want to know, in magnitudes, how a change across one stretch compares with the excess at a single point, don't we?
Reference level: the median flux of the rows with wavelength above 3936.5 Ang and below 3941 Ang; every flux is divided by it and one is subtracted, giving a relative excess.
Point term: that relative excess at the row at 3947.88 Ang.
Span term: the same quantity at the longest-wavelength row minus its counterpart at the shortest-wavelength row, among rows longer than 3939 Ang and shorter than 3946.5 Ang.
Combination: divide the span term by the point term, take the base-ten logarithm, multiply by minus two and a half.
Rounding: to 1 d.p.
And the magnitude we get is -1.0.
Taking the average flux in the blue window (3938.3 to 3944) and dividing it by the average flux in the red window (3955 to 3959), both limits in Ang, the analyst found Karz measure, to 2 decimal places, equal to 0.51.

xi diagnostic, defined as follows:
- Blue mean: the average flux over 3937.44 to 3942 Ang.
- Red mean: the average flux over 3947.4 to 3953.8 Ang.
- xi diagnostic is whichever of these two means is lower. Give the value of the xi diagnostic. 12.0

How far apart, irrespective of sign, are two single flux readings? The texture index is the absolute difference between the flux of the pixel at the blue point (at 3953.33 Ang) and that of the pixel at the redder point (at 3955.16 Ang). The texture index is 4.2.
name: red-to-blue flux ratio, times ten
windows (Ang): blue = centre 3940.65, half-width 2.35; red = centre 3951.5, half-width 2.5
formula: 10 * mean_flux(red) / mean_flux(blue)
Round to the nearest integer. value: 16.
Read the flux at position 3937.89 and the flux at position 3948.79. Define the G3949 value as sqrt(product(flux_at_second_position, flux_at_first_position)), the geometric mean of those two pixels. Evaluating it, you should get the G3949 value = 16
